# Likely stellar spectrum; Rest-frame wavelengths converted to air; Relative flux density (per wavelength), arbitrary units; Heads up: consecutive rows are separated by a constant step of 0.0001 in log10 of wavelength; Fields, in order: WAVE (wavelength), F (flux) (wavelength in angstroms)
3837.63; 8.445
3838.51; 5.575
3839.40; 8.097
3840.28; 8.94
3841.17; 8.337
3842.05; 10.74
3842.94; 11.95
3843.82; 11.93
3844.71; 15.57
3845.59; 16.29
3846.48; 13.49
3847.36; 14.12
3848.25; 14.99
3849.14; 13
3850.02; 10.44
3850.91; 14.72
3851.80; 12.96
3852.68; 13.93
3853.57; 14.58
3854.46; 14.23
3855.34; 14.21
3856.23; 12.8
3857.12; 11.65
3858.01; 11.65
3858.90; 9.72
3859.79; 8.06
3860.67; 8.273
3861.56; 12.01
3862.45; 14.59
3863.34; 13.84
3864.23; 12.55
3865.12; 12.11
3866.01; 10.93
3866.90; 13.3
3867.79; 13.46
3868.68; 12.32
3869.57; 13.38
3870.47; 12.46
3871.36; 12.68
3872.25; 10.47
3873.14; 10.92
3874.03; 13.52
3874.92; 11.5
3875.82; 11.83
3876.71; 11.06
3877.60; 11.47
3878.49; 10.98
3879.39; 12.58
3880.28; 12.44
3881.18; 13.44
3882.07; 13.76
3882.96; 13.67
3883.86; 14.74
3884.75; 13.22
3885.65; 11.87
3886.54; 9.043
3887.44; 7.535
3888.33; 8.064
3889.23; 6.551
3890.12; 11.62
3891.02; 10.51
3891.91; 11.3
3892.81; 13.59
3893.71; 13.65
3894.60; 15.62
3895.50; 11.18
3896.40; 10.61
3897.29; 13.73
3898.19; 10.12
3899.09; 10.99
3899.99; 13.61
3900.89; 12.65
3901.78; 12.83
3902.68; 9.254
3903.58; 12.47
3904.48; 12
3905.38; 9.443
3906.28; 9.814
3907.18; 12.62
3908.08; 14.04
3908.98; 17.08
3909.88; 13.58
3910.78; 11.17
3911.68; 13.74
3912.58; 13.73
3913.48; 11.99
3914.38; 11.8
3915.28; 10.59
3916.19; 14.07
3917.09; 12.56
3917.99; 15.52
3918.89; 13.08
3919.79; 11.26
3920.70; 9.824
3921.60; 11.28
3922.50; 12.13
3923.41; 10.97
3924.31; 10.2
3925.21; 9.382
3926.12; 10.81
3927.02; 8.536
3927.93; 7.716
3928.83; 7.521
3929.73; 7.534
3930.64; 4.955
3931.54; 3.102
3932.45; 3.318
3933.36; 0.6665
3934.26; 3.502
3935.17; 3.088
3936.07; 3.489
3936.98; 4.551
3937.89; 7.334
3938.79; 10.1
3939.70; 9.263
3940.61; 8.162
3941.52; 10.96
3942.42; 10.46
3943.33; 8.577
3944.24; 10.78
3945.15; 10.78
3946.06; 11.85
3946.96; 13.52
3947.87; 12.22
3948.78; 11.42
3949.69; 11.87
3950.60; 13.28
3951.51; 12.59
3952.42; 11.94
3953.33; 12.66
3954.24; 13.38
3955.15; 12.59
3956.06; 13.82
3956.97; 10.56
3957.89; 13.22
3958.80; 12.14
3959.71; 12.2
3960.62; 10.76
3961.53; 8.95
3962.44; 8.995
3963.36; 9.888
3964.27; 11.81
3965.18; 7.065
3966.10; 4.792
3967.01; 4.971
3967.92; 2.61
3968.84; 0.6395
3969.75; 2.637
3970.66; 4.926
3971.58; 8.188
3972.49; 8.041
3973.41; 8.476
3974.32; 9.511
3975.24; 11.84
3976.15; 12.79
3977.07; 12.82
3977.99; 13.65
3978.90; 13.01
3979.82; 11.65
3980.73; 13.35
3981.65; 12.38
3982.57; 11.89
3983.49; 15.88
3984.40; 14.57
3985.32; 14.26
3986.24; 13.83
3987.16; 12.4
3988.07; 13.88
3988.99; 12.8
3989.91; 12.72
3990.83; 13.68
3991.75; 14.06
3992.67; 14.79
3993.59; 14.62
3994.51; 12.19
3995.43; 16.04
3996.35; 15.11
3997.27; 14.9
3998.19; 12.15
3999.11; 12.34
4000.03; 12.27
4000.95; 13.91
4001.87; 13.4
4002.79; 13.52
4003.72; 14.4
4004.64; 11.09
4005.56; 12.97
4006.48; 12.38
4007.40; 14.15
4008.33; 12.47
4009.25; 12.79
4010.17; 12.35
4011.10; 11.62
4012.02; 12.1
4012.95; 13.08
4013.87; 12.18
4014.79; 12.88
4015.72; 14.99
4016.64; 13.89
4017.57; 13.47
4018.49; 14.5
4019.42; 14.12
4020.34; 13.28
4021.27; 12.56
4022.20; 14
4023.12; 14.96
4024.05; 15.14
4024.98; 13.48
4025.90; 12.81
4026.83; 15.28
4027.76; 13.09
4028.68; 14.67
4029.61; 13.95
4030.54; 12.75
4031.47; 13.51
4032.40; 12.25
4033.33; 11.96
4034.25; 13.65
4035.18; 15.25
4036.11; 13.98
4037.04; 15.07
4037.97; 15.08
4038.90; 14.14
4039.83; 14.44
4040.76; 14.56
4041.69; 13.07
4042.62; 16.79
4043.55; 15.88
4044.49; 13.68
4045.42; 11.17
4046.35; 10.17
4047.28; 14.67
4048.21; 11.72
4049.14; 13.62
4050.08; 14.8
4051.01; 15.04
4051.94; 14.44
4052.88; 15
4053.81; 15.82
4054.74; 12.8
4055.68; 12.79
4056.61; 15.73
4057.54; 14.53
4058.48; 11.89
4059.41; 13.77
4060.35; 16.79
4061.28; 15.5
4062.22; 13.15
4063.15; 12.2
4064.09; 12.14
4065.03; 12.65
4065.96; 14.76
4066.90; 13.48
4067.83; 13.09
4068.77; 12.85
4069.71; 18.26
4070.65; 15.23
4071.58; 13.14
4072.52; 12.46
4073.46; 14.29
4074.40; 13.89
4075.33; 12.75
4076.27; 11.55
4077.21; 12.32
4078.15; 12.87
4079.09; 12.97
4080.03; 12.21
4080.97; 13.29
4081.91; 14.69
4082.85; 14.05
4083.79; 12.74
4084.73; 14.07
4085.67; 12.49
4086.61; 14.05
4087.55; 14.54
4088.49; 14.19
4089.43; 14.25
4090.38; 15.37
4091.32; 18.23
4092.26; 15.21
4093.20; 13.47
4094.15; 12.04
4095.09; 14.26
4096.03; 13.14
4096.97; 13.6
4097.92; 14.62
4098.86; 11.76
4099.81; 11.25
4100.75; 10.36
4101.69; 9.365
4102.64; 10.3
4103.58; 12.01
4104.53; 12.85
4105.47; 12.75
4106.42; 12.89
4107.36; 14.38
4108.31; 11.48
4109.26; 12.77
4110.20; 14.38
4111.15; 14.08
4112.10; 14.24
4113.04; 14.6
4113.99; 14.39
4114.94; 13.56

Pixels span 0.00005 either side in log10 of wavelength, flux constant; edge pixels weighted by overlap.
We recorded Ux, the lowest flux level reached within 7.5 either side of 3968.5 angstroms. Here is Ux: 0.6395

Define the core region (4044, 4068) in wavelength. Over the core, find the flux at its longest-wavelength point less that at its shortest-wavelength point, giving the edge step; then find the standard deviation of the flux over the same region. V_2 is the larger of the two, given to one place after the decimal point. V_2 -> 1.6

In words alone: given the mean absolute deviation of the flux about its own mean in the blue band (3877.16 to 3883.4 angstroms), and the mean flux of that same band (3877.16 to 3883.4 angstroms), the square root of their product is 3.3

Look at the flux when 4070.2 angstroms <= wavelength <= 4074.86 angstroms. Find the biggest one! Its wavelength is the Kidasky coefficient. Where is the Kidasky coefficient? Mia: 4070.65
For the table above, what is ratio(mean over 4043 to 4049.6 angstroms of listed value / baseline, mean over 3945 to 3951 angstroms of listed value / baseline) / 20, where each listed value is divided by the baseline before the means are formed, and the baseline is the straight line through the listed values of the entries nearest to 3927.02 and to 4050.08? 0.035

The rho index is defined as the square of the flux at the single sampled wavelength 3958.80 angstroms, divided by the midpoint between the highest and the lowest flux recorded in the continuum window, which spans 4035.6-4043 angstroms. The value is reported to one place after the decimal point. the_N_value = 9.9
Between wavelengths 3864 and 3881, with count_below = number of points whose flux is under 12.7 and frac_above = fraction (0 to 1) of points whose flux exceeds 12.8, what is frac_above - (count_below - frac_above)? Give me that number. -15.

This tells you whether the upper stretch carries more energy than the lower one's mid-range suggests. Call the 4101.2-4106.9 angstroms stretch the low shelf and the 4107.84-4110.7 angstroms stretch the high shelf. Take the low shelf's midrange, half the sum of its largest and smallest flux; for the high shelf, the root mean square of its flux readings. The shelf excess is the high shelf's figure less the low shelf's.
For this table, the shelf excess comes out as 1.8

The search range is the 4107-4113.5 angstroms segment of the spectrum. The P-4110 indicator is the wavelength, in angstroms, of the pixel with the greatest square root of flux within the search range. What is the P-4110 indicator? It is 4113.04 angstroms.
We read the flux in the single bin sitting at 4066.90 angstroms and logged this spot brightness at 13.48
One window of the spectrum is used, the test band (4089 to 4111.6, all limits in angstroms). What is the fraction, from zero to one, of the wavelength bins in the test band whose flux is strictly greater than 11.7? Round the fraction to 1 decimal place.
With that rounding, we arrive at 0.8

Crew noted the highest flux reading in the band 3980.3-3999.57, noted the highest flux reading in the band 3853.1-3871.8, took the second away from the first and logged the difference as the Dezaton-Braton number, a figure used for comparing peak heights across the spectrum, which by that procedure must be 1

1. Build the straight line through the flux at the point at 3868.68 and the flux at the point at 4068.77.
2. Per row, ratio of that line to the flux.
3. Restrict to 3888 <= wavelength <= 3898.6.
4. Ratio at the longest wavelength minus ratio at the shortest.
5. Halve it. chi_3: -0.155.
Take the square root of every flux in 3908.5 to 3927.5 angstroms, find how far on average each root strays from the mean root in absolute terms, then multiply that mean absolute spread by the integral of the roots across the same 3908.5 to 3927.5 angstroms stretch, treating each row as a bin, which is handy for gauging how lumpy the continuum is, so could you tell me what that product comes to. 15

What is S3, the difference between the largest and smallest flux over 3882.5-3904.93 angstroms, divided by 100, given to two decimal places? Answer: 0.09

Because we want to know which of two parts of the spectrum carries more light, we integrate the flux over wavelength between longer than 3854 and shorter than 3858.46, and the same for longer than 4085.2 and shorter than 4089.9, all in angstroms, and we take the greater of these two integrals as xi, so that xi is 65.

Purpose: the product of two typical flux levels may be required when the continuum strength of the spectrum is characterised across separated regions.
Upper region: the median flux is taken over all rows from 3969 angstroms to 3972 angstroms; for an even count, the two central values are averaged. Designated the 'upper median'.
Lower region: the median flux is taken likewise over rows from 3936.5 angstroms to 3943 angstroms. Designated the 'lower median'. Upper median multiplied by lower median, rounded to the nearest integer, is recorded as 46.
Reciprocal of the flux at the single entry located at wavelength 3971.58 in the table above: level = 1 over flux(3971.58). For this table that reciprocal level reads 0.12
